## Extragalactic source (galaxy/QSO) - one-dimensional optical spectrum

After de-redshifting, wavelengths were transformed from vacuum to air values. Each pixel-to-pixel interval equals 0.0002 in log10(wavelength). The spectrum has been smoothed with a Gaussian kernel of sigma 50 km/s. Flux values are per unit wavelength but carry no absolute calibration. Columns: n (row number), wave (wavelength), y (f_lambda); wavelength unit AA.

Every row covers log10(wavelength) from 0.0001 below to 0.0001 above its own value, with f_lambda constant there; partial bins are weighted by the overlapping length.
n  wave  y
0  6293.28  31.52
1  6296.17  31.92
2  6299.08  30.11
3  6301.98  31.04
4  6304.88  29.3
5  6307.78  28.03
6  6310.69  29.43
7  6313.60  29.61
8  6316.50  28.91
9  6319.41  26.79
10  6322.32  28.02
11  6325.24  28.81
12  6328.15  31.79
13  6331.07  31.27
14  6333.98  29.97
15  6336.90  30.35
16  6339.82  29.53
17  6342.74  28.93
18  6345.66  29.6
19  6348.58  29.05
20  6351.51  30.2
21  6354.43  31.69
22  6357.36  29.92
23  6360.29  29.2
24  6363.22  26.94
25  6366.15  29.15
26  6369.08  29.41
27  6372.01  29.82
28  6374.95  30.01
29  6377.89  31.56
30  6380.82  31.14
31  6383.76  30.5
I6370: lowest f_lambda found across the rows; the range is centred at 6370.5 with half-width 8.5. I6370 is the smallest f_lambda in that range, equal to 26.94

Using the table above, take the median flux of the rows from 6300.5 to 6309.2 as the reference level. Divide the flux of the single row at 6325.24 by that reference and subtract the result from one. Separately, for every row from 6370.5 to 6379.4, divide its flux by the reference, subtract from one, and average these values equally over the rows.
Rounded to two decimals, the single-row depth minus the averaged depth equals 0.06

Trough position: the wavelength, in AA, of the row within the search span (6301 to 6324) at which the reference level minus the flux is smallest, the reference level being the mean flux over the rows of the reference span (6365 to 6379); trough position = 6301.98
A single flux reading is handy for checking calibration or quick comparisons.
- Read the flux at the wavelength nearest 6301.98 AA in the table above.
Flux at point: 31.04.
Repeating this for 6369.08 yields 29.41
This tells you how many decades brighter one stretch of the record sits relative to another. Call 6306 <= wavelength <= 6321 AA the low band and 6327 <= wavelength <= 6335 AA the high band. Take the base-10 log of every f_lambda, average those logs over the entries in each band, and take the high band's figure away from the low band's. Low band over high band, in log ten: -0.04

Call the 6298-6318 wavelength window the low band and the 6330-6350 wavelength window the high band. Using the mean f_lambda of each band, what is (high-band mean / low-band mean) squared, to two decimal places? 1.02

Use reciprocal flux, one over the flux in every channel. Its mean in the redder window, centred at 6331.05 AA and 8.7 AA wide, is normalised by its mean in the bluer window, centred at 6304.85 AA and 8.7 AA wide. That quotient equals 0.95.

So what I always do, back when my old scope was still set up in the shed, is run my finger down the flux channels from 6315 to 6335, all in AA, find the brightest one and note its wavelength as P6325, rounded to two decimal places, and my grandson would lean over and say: 6328.15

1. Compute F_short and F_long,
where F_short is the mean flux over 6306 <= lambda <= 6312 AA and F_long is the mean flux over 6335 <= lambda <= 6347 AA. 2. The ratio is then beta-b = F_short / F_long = 0.97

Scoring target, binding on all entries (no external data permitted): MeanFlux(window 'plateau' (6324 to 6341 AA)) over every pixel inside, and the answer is 30.3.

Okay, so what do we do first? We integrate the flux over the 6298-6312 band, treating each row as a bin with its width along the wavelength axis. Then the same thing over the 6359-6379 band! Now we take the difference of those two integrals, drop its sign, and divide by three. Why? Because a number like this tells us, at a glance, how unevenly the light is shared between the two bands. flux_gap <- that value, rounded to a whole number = 58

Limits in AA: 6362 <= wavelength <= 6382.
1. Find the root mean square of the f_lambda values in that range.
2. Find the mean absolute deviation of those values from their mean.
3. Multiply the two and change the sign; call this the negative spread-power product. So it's -31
